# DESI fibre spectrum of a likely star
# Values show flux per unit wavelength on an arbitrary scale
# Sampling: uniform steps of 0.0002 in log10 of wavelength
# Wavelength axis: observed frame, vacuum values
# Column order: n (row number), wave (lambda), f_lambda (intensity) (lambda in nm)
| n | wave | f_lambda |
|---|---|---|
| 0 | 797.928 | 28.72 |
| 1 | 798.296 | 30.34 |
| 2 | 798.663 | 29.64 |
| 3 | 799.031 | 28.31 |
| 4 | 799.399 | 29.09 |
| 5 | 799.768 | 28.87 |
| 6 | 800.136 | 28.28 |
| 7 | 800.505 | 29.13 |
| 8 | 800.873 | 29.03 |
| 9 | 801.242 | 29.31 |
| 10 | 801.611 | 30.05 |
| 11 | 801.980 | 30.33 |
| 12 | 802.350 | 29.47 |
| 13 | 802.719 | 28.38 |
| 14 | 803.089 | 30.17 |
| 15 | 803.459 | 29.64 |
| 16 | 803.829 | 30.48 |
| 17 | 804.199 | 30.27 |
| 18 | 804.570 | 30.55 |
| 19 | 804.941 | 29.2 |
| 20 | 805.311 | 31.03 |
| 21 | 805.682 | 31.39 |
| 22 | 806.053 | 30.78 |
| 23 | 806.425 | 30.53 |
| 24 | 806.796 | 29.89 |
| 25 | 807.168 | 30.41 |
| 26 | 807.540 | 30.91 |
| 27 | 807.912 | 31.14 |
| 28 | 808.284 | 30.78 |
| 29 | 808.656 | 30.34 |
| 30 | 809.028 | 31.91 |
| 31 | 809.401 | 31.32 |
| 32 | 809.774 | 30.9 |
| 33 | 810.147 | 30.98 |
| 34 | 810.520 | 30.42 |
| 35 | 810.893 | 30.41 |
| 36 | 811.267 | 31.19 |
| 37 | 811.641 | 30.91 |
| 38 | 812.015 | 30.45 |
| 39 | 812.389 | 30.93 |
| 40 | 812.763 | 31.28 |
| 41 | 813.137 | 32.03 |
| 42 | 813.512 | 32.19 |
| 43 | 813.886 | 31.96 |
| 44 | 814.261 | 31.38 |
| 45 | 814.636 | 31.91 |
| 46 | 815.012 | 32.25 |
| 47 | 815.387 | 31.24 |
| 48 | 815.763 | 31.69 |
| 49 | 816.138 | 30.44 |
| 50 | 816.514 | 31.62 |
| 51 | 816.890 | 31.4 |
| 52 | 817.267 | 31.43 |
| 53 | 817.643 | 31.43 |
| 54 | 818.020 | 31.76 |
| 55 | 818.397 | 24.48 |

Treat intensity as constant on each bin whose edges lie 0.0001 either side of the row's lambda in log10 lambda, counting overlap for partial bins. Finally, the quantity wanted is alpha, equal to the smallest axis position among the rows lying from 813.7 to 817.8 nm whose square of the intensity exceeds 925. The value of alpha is 813.886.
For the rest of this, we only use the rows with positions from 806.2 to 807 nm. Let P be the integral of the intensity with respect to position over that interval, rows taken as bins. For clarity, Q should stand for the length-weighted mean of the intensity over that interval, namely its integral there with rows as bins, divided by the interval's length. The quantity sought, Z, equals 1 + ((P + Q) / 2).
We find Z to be 28.2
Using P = 24.2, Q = 30.22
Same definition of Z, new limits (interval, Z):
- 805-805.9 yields 30.4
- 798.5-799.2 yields 25.6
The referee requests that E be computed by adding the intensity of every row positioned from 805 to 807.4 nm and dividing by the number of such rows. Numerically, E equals 30.7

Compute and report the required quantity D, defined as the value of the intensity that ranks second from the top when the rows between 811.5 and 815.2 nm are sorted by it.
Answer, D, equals 32.19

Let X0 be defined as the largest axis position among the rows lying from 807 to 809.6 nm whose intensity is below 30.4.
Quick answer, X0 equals 808.656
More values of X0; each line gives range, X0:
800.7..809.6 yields 808.656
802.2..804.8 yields 804.199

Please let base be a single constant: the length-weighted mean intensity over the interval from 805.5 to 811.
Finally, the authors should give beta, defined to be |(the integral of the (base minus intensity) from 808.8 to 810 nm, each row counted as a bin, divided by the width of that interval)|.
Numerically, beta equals 0.5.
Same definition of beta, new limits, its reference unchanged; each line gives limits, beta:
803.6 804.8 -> 0.5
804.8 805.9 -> 0.2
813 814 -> 1.3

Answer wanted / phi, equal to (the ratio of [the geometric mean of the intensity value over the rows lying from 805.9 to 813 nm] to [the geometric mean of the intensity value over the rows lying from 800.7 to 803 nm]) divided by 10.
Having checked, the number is 0.105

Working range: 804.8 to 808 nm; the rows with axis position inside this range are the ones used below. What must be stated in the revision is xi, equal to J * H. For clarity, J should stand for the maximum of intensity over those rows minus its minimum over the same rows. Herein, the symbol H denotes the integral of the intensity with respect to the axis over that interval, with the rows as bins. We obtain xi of 214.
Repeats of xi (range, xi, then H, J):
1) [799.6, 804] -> 285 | 130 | 2.2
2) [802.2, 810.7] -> 915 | 259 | 3.5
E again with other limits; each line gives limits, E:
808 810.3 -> 31.0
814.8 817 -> 31.4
